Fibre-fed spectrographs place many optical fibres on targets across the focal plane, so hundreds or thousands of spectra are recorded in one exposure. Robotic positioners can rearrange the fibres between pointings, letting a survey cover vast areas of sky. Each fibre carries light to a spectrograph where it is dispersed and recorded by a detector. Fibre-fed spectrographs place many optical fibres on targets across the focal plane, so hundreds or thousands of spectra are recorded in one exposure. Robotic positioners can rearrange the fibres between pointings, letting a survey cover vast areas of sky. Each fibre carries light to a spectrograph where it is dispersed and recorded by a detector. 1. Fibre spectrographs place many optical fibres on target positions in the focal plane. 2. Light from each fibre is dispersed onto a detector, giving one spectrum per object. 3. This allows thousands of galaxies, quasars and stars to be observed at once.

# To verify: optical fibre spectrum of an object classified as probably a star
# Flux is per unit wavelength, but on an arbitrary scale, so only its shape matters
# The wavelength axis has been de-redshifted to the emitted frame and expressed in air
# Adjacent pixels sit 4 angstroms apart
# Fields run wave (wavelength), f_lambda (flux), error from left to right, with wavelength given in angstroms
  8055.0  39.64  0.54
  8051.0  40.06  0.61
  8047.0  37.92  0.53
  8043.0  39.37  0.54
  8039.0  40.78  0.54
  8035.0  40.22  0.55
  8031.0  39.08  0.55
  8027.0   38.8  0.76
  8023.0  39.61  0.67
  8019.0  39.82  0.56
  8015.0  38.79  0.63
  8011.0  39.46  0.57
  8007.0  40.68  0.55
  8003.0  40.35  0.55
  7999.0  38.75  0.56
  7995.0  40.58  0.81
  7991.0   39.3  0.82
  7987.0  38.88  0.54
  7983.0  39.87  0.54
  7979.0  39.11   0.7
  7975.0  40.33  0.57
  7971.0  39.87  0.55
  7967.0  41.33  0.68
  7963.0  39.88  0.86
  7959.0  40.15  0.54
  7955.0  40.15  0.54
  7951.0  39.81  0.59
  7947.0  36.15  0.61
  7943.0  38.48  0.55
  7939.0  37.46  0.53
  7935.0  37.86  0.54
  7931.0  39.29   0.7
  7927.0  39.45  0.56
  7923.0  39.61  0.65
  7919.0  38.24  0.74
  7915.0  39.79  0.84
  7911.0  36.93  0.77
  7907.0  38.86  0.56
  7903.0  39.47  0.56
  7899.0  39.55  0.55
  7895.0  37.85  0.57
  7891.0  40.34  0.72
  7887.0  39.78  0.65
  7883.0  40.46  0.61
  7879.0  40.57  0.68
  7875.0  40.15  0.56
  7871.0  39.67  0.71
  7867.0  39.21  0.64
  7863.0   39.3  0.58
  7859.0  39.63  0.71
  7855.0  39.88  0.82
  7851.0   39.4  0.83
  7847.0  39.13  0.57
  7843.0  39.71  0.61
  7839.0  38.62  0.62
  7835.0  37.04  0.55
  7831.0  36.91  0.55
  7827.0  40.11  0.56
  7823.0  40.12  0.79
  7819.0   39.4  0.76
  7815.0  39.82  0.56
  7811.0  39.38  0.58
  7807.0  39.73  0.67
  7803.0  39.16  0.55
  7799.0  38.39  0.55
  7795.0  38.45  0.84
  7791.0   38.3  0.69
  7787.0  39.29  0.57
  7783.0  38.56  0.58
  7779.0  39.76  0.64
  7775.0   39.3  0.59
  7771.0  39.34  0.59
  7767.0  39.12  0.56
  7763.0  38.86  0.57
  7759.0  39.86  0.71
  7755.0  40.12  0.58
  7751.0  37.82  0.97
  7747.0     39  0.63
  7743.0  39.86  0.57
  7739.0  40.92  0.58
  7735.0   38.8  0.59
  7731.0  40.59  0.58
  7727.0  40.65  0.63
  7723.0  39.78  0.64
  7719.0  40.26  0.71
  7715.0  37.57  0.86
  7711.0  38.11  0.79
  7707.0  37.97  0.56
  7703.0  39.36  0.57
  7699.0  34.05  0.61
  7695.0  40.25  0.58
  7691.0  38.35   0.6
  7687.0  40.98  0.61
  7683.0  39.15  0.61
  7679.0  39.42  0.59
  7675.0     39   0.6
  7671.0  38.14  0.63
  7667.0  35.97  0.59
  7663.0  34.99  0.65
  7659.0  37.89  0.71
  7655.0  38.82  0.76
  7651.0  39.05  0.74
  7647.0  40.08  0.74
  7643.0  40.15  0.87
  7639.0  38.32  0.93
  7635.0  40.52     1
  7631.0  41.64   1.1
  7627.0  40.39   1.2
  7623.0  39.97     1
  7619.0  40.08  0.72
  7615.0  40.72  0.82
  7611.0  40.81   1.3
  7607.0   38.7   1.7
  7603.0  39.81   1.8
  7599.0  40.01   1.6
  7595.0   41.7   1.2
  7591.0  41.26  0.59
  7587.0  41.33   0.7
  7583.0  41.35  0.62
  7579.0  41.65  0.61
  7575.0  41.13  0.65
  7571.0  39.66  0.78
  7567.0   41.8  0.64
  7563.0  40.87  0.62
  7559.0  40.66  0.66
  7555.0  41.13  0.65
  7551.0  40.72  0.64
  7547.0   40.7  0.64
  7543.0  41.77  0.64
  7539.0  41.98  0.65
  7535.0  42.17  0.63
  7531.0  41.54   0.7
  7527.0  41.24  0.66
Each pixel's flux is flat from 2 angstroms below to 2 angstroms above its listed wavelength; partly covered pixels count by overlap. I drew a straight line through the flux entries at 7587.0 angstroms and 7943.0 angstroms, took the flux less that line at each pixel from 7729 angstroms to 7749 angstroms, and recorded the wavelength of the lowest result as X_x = 7735.0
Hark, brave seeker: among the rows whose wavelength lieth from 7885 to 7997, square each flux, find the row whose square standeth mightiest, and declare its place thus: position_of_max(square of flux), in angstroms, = 7967.0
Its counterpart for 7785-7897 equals 7879.0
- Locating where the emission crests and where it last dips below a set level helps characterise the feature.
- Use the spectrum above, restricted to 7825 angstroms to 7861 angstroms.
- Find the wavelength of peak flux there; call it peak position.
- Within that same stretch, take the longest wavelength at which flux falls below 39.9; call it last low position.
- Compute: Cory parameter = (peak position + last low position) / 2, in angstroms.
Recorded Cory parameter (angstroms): 7843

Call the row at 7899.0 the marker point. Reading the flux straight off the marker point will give 39.55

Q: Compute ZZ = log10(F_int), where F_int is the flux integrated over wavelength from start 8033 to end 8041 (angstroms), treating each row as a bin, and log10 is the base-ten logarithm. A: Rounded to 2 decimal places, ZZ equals 2.51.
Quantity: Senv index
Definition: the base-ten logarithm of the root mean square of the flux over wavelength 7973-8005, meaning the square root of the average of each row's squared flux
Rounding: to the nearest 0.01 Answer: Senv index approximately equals 1.60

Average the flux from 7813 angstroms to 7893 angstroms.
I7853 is 39.5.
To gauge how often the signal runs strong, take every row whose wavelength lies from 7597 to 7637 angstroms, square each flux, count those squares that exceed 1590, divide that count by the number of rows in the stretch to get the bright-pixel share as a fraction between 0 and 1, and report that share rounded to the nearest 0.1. 0.8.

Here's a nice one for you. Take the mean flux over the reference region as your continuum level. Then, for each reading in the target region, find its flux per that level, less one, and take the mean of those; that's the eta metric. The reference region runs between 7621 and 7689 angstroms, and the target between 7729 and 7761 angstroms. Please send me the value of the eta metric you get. 0.014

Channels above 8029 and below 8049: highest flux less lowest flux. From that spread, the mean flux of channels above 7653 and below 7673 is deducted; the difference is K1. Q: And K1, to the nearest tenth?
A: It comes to -34.3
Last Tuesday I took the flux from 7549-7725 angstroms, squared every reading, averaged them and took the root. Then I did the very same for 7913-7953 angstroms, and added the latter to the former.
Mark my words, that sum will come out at 78.3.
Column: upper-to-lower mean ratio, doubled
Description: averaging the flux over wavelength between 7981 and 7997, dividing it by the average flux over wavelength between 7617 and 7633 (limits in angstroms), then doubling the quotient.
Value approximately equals 1.96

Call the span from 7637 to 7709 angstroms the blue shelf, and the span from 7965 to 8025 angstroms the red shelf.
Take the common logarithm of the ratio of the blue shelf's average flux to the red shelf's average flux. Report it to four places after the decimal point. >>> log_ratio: -0.0149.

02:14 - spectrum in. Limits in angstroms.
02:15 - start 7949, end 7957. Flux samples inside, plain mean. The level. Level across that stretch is 40.0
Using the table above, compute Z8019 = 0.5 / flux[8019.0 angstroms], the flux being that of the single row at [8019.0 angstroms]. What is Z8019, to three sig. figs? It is 0.0126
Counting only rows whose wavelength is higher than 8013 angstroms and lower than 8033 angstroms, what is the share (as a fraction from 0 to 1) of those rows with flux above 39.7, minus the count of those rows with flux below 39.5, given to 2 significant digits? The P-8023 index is -2.8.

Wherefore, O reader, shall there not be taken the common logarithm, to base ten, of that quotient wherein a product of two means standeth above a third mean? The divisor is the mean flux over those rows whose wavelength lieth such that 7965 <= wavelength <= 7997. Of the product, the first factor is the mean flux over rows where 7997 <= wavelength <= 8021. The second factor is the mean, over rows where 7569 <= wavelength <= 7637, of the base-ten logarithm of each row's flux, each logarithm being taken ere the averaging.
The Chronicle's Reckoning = 0.204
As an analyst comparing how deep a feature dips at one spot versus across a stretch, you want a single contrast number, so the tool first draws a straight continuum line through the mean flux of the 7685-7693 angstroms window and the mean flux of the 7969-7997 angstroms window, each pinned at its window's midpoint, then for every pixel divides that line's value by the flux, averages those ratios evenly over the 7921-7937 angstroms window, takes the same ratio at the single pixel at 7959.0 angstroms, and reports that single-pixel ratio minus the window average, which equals -0.028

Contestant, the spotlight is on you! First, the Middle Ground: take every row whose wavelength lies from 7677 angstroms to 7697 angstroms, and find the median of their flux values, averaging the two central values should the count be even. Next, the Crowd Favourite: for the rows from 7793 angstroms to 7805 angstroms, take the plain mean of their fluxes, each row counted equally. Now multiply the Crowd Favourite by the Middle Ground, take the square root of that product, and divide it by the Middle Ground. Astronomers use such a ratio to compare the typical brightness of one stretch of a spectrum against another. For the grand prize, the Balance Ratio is 0.99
